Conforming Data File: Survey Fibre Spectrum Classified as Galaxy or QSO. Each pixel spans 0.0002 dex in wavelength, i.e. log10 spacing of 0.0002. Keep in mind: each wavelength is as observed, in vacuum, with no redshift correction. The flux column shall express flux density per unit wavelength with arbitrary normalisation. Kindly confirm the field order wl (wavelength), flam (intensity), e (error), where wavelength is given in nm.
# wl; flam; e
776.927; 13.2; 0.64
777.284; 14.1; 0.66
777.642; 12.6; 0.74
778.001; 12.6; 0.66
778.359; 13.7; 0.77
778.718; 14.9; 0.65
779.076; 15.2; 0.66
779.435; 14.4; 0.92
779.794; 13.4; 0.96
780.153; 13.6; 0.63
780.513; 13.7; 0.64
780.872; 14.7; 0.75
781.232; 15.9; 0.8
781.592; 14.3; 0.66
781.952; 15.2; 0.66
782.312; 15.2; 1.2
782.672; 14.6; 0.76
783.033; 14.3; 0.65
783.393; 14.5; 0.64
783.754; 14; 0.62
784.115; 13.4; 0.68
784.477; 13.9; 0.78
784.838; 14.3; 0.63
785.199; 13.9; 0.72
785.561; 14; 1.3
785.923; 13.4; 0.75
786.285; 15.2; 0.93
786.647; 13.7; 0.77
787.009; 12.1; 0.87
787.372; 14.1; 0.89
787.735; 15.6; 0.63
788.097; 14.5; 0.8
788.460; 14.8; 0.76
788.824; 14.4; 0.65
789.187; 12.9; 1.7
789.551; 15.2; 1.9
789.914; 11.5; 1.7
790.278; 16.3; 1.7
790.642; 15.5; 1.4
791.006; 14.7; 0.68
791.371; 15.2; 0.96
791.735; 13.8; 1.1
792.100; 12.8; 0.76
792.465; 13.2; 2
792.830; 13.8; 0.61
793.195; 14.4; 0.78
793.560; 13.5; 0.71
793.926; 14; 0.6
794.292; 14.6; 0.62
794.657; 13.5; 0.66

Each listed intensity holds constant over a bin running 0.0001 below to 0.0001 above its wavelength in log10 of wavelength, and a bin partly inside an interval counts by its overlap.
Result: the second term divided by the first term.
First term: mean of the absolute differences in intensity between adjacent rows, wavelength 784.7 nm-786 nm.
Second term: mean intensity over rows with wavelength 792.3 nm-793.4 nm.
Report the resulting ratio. 38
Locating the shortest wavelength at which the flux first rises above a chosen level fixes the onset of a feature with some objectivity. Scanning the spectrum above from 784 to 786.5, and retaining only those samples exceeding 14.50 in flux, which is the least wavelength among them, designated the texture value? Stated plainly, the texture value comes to 786.285 nm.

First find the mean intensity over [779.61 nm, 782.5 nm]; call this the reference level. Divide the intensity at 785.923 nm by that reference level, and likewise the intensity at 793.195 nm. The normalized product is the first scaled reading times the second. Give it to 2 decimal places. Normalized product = 0.92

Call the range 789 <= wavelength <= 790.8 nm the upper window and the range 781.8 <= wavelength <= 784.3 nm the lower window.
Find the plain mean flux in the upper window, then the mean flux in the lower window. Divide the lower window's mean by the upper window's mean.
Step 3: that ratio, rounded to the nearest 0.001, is 1.012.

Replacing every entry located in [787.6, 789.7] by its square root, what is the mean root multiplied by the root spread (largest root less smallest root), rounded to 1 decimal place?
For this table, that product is 1.4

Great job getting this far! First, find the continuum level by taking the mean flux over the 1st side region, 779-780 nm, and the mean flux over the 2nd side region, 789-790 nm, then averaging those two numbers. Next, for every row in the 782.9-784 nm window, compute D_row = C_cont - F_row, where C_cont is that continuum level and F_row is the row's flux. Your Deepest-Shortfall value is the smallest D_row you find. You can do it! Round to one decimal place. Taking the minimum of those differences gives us -0.7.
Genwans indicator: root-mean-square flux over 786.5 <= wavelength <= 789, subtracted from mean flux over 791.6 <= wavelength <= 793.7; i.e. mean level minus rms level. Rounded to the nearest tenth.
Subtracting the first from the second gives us -0.6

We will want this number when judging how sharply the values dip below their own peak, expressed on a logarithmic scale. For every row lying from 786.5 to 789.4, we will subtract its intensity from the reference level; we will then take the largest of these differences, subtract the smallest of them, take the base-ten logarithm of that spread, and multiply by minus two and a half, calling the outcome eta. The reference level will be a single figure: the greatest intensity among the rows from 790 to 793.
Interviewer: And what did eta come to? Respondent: -1.4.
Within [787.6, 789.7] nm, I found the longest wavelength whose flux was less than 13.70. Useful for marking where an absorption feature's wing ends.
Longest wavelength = 789.187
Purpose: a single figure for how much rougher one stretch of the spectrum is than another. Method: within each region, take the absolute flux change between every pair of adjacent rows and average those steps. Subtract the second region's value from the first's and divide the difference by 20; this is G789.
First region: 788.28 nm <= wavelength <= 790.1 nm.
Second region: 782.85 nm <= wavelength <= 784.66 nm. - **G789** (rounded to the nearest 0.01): 0.08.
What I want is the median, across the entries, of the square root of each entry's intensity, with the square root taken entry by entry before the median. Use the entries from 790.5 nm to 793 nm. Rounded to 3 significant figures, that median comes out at 3.71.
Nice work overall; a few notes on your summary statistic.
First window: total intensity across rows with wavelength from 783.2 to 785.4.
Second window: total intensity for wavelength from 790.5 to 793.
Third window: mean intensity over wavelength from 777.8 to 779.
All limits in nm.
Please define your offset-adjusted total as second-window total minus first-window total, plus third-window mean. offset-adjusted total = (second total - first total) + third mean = 29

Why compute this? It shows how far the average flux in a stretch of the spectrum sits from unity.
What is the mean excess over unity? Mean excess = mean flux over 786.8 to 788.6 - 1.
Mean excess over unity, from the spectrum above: 13.2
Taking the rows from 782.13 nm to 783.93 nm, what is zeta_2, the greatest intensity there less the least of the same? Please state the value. 1.2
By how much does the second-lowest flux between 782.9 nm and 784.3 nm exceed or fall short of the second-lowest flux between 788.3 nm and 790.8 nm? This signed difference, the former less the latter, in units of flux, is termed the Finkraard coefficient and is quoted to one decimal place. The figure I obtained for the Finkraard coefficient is 1.1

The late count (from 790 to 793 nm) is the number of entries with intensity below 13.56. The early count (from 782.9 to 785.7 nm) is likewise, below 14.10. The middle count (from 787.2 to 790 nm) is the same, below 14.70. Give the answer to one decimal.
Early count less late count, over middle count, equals 0.6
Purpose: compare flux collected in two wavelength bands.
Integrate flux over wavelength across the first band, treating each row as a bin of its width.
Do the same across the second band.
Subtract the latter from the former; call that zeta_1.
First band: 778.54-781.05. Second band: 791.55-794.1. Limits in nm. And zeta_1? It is 1.0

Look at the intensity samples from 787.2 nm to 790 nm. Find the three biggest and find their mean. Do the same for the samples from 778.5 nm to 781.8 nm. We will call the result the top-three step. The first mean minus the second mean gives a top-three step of -0.1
